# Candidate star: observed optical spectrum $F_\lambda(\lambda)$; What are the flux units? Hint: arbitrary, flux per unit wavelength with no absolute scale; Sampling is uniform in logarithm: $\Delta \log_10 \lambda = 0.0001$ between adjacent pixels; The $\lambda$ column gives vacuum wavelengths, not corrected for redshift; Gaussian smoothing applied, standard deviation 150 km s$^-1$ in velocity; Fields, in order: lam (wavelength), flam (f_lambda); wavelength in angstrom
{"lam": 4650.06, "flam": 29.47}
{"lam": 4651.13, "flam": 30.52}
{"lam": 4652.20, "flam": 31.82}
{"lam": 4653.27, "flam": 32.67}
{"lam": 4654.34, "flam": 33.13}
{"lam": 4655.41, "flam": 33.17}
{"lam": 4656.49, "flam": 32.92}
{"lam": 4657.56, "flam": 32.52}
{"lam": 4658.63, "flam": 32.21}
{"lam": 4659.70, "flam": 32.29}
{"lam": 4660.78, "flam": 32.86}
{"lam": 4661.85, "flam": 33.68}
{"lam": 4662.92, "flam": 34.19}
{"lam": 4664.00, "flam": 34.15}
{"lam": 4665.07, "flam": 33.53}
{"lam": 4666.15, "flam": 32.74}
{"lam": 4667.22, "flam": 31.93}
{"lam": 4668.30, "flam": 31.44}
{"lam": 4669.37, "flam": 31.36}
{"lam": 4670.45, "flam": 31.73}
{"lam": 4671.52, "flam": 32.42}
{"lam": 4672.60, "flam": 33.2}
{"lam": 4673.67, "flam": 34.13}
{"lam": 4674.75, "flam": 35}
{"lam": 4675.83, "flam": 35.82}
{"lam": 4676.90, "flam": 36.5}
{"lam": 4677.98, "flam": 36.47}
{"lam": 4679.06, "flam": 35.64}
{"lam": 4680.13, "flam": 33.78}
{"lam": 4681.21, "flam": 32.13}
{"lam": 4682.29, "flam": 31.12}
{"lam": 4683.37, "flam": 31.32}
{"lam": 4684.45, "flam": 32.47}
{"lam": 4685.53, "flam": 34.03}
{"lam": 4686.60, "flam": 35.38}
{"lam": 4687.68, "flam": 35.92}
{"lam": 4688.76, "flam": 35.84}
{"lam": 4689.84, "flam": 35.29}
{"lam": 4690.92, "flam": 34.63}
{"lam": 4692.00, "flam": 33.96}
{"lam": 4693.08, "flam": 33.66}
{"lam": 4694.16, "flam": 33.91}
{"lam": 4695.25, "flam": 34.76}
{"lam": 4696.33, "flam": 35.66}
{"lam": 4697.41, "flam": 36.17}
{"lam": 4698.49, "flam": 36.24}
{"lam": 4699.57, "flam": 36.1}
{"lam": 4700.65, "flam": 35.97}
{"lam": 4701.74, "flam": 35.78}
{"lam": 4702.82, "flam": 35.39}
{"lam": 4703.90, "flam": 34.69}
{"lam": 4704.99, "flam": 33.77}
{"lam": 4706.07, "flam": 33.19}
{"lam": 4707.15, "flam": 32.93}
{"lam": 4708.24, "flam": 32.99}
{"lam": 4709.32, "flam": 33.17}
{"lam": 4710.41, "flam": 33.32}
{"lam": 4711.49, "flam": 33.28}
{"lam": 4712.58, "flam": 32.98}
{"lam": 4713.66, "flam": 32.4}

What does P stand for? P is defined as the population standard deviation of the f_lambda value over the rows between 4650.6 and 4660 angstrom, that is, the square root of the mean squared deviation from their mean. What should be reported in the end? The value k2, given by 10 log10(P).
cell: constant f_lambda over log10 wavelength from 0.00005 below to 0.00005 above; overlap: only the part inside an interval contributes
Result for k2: -1.1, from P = 0.8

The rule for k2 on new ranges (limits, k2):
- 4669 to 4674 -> 0.0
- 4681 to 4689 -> 2.8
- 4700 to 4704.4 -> -3.1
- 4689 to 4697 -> -1.6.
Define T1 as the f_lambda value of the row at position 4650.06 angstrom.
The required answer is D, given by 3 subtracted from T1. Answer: 26.5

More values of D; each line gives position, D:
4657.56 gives 29.5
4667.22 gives 28.9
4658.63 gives 29.2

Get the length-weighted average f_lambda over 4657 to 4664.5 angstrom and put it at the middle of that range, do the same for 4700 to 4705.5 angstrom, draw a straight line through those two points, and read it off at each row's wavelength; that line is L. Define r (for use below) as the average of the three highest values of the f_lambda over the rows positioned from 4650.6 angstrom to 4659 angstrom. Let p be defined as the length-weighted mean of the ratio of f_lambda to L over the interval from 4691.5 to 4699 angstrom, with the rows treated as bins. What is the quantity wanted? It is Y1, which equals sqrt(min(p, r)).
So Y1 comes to 1.00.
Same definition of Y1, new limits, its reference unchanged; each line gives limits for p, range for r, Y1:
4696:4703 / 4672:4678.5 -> 1.01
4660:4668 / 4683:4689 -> 1.00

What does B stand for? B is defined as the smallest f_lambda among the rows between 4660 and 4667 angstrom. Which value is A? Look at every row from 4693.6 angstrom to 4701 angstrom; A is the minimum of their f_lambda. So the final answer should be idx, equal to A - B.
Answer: 1.2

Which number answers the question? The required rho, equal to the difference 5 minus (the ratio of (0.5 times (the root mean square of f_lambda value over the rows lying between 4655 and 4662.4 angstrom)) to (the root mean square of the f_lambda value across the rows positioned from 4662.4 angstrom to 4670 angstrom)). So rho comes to 4.50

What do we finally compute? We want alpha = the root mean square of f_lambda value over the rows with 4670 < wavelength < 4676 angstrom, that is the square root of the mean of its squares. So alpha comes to 33.7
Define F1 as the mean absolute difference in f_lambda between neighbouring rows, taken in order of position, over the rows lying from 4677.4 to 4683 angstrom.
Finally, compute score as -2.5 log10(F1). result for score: -0.3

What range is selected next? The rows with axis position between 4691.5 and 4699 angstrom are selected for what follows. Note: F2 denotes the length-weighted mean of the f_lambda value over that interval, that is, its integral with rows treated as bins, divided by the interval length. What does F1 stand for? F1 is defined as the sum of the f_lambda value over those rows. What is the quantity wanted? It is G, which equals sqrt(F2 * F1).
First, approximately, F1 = 244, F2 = 34.9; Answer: 92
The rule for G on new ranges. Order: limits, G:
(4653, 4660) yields 87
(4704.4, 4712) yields 88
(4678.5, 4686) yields 87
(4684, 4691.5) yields 92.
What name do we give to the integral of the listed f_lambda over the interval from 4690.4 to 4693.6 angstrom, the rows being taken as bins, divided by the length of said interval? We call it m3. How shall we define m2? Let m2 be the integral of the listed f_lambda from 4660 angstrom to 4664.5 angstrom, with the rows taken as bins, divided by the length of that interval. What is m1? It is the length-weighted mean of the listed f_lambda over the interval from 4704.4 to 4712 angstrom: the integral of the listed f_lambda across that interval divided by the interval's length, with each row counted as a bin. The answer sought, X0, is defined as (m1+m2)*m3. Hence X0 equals 2278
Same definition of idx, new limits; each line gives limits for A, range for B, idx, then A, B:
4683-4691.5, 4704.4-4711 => -1.6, 31.32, 32.93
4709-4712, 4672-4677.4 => 0.0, 33.17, 33.2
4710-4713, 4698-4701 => -3.0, 32.98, 35.97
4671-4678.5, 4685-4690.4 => -1.6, 32.42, 34.03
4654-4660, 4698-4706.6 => -1.0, 32.21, 33.19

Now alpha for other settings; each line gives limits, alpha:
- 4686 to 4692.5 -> 35.2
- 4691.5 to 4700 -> 35.1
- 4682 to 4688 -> 33.4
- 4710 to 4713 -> 33.2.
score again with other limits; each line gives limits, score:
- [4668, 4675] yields 0.5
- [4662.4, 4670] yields 0.8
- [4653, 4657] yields 1.5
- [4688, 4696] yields 0.7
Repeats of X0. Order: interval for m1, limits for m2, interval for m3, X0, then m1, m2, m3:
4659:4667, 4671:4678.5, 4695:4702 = 2441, 33.3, 34.8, 35.9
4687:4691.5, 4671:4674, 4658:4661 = 2223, 35.4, 33.2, 32.4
